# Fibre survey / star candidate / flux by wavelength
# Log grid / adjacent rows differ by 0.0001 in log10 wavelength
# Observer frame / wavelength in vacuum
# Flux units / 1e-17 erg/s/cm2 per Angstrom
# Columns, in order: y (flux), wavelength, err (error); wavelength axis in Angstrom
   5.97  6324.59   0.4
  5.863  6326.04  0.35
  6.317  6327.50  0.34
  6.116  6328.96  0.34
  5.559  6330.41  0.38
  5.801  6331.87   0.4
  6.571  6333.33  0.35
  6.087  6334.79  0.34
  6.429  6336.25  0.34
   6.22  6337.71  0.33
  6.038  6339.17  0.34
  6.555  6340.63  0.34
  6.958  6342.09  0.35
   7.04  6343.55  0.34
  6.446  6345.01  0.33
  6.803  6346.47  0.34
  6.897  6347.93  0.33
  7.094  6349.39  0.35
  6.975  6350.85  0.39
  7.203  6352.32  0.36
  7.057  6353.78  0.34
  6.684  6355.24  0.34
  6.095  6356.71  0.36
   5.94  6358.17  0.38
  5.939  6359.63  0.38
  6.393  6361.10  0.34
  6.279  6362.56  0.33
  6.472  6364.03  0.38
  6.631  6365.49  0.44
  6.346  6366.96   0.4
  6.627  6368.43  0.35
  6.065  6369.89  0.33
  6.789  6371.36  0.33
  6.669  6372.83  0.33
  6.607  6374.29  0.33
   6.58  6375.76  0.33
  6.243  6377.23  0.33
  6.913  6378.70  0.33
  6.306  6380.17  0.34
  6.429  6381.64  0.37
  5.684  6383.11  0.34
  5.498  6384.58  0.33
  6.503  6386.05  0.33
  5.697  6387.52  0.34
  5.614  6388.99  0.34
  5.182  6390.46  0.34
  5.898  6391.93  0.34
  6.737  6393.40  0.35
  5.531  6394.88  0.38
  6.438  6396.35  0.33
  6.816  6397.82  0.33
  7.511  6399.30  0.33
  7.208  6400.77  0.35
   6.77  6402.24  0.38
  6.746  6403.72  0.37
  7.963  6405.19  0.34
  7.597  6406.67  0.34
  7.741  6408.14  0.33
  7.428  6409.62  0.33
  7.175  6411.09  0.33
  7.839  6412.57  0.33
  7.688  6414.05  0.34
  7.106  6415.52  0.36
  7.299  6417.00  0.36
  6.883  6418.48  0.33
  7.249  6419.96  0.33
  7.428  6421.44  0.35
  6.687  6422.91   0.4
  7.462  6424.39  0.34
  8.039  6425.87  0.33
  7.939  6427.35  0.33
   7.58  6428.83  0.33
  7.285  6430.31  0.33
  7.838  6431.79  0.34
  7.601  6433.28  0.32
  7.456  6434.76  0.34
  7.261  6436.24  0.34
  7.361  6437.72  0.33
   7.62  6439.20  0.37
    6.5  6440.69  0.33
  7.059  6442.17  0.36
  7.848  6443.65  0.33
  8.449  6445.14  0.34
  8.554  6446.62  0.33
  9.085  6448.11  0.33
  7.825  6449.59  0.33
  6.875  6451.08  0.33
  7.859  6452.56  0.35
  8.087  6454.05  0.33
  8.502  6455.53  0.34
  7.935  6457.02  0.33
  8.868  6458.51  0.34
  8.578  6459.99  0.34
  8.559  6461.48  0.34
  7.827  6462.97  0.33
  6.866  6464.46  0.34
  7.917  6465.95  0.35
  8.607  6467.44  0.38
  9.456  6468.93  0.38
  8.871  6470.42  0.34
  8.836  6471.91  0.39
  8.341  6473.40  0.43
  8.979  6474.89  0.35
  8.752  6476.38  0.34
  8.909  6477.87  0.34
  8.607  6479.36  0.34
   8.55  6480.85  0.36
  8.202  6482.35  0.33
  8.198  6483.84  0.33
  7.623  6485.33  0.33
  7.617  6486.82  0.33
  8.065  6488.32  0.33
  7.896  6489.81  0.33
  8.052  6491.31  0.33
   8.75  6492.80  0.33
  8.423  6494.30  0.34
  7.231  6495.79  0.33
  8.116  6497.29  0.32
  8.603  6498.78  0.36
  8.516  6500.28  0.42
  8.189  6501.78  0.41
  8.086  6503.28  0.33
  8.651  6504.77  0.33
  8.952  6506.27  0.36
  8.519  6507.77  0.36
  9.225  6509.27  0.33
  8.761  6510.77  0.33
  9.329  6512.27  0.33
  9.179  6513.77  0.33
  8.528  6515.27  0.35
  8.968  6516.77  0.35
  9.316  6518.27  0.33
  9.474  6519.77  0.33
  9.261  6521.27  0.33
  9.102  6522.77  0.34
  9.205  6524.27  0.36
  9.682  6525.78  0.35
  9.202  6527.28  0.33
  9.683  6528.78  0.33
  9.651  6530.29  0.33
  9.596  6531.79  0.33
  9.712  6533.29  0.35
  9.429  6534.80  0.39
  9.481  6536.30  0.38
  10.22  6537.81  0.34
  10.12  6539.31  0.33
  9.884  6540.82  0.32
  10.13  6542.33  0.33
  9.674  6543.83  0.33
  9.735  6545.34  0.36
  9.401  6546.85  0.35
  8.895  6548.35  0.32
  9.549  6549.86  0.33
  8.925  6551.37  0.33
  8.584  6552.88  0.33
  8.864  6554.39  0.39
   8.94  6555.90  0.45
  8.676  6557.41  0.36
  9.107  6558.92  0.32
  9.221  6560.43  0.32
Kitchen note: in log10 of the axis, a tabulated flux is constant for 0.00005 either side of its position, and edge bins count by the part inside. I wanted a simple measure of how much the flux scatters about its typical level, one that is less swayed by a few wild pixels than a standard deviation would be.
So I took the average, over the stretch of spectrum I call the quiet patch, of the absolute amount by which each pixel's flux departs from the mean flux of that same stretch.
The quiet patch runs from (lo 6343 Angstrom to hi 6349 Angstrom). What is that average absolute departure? 0.175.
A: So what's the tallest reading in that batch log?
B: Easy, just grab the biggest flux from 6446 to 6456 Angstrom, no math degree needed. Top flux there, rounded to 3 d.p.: 9.085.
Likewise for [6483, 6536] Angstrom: 9.712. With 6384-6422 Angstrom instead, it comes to 7.963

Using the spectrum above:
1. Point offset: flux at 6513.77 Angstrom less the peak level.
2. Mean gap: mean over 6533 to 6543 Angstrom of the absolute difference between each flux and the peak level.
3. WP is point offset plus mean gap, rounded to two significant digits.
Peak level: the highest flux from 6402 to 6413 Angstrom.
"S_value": 3.1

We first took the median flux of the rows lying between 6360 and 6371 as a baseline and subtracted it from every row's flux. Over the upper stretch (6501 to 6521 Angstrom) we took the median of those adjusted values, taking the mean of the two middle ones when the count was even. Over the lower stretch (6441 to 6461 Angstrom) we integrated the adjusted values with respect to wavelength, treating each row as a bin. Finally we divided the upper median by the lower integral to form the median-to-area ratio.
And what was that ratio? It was 0.1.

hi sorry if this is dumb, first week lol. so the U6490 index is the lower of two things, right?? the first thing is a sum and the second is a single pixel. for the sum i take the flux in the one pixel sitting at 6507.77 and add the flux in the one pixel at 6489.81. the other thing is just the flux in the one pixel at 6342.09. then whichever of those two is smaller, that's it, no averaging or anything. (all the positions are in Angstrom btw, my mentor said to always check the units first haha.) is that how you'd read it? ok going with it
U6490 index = 7.0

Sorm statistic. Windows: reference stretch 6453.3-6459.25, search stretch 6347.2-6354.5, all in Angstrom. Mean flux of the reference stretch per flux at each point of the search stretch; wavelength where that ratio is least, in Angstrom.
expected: 6352.32 Angstrom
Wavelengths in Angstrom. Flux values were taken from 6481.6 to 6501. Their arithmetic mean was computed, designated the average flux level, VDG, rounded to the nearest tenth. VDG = 8.1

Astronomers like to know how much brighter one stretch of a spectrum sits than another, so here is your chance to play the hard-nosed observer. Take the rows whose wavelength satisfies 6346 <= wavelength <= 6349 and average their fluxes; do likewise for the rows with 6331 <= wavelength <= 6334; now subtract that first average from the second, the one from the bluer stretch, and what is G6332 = -0.7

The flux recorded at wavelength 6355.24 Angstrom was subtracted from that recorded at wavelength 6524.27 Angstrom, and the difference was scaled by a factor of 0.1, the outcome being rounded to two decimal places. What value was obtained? 0.25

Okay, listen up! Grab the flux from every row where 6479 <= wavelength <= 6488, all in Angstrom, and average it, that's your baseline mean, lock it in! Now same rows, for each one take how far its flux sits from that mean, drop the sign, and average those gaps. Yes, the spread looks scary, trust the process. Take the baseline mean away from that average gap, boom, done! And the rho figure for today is -7.8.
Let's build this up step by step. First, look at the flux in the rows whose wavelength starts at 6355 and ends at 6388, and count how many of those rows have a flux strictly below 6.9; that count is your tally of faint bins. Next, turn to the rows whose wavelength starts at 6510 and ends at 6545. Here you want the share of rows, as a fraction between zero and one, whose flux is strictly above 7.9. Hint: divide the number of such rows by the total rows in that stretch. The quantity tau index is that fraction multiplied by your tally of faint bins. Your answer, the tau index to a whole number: 22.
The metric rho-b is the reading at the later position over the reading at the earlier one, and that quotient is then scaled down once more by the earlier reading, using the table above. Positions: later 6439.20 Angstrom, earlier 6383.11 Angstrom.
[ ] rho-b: 0.236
